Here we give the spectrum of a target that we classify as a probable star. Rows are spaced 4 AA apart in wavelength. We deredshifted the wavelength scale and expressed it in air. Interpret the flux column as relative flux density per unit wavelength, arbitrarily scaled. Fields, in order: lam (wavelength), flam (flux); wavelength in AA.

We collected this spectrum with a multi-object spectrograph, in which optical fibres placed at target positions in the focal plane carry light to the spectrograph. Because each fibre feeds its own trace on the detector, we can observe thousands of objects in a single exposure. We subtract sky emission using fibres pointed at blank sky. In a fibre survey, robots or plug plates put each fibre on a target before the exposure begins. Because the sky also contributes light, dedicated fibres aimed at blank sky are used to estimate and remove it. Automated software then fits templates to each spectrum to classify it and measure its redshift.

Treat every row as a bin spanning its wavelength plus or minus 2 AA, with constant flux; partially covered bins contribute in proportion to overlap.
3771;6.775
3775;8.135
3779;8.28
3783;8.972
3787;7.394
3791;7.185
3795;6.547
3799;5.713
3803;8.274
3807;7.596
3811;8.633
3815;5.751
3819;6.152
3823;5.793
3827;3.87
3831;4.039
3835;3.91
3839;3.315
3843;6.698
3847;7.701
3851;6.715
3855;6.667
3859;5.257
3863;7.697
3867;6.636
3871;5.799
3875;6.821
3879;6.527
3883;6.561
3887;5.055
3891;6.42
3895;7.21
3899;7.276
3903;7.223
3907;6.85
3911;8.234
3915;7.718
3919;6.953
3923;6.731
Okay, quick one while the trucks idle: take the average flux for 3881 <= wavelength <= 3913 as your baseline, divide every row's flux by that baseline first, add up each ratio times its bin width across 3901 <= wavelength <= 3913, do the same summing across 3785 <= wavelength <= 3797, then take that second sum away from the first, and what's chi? 1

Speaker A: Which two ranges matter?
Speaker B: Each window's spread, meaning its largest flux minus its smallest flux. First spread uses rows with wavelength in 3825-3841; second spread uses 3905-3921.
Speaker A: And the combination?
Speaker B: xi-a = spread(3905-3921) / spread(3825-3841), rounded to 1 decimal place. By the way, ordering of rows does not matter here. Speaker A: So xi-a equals 1.9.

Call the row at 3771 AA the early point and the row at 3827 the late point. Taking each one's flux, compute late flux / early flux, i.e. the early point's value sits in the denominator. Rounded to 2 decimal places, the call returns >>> 0.57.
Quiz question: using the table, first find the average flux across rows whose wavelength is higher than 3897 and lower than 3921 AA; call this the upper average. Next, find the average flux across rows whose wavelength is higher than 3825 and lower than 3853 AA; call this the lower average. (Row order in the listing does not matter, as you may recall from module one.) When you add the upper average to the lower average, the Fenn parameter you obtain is 12.6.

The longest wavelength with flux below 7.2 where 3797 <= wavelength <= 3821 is 3819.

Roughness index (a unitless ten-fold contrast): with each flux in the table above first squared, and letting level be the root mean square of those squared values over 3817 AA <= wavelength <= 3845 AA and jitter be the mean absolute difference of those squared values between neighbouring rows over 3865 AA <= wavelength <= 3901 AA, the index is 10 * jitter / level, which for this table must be 3.3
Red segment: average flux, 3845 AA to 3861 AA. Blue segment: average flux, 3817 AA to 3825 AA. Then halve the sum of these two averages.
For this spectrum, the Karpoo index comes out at 6.3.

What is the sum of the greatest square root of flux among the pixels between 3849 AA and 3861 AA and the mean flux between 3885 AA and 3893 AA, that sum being 8.3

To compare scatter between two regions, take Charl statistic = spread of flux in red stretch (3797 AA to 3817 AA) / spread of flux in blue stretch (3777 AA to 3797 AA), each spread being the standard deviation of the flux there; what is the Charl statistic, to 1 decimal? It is 1.5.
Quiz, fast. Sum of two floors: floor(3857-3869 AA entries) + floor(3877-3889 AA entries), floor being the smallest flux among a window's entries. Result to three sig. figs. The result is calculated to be 10.3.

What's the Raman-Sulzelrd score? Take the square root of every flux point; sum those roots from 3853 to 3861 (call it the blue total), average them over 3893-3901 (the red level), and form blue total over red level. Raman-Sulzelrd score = 1.81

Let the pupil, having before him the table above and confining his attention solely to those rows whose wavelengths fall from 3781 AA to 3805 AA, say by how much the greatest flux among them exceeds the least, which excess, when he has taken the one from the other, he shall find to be 3.3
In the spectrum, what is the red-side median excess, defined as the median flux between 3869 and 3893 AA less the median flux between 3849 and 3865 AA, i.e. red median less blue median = -0.22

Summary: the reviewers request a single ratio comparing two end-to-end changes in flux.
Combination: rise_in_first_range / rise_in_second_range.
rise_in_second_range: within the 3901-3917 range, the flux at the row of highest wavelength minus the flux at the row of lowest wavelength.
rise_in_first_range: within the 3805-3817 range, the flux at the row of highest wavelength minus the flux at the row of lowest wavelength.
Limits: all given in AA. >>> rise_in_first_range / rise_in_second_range -3.7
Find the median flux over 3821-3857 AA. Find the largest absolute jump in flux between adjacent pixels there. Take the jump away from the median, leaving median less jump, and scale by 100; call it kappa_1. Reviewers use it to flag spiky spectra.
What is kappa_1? 241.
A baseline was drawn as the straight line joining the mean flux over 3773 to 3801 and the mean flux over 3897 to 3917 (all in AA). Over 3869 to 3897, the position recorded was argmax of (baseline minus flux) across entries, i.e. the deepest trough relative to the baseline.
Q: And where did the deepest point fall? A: 3887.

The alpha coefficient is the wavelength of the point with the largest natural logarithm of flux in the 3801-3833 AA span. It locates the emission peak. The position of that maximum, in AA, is 3811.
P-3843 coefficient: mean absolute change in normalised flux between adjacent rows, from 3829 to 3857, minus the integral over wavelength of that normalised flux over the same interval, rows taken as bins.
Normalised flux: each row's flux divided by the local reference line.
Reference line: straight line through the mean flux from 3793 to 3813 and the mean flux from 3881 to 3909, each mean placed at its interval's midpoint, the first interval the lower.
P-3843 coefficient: -22.1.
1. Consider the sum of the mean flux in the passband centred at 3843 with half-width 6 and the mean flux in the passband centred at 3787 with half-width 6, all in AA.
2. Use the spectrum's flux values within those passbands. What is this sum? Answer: 13.8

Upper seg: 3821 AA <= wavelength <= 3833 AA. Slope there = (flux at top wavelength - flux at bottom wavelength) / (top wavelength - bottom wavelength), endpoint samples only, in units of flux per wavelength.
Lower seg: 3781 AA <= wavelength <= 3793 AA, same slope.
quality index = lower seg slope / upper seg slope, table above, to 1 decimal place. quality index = 1.0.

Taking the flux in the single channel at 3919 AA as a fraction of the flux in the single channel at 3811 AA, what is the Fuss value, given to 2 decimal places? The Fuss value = 0.81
